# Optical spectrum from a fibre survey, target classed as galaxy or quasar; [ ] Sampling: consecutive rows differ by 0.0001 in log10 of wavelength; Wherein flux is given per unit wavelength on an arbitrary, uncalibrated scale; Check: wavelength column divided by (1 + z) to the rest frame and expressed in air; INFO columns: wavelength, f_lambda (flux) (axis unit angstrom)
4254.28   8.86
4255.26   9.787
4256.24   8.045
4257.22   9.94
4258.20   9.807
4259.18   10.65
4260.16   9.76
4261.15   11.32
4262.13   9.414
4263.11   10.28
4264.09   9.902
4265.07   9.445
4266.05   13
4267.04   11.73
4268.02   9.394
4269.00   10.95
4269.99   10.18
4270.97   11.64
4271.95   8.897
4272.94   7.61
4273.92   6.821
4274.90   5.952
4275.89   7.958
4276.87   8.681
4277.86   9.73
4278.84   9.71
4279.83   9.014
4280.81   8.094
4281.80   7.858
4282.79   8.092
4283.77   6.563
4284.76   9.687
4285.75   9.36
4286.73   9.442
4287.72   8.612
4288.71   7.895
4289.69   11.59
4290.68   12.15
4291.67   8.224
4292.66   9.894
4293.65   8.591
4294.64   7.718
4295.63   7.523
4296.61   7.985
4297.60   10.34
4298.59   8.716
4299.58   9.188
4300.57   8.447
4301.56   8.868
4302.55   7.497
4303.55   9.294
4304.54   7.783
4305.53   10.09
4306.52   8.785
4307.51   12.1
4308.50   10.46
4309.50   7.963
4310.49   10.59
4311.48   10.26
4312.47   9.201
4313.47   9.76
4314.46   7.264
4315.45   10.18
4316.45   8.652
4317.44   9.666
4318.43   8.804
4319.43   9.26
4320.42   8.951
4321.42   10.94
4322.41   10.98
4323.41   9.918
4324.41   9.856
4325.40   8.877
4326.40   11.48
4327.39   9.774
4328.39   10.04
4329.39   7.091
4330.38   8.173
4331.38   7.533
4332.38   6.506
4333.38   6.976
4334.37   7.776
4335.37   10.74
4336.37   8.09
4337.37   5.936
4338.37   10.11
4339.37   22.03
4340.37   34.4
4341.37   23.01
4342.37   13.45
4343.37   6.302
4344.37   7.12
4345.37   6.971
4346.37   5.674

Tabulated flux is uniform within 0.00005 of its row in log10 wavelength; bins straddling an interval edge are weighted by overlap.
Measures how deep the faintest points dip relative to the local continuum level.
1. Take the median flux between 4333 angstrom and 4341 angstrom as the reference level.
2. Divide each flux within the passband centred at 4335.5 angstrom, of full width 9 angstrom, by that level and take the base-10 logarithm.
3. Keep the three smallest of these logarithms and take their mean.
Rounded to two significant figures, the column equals -0.15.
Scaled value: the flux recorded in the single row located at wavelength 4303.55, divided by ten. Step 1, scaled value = 0.93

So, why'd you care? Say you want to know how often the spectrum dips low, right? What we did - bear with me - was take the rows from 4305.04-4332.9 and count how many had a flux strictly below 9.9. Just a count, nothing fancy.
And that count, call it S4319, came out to 17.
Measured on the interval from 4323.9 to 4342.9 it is 11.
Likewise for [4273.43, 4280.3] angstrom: 7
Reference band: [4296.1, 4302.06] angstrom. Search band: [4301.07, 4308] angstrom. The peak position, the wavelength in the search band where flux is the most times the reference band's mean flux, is 4307.51 angstrom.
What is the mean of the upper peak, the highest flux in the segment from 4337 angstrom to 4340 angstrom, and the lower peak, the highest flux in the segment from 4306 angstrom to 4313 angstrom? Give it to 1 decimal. 17.1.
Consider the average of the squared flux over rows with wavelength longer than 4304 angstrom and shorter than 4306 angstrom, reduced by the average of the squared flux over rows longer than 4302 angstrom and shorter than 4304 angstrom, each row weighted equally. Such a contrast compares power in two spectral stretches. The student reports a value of 10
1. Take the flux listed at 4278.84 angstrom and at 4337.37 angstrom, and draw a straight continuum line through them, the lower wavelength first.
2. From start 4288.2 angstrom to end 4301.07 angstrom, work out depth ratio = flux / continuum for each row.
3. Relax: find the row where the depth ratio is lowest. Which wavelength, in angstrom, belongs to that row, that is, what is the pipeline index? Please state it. 4288.71 angstrom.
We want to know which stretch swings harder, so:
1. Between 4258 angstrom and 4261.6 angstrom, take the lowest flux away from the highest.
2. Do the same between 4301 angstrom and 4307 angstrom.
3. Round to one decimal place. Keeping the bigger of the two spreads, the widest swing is 2.6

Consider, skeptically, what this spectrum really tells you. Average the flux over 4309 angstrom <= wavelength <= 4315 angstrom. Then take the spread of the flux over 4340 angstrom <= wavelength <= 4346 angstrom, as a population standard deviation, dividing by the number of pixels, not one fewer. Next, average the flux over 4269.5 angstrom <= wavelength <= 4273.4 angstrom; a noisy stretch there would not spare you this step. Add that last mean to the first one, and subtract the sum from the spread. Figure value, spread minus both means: -8.4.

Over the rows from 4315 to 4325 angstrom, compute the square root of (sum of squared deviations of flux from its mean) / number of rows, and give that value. 0.78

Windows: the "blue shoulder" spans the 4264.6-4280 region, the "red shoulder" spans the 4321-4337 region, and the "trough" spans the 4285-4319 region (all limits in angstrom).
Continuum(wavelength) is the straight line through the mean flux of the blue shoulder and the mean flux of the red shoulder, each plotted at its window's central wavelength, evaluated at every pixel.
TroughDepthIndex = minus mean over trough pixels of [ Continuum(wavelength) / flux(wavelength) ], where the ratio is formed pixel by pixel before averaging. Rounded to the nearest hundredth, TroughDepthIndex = -1.02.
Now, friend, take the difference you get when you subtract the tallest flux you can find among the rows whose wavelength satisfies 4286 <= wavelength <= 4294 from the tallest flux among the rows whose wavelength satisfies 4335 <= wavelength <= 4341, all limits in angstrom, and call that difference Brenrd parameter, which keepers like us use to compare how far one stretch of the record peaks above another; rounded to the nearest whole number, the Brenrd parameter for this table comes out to 22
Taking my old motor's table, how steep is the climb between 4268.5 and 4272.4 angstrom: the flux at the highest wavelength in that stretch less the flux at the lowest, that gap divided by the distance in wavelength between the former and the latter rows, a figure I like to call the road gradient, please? -0.7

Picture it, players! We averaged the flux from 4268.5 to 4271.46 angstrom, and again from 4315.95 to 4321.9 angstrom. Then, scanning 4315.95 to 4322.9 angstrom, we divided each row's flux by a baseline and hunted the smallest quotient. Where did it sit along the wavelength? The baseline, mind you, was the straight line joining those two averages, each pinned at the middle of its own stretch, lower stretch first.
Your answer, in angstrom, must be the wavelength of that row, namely 4316.45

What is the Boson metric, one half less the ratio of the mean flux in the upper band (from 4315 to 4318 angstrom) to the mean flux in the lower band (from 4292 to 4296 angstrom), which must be -0.6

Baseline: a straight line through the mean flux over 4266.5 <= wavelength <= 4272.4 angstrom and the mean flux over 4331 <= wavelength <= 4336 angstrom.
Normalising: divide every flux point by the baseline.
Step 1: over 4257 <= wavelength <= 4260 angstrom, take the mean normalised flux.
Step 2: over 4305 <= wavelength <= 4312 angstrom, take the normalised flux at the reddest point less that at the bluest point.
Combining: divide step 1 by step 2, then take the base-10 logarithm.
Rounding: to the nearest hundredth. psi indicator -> 1.27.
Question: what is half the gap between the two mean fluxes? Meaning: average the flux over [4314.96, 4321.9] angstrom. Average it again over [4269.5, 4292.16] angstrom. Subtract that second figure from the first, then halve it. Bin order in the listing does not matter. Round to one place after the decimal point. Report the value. 0.3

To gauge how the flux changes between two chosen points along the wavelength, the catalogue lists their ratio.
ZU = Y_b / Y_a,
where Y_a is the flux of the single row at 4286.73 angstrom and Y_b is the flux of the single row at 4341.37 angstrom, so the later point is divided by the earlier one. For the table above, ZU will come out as 2.44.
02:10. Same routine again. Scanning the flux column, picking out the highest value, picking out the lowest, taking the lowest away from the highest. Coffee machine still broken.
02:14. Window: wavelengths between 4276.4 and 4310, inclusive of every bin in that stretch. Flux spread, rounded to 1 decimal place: 5.6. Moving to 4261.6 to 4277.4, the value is 7.0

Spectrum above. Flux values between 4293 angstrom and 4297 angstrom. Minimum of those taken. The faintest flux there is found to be 7.523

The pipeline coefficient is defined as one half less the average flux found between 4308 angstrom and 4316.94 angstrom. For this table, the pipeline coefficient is -8.9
